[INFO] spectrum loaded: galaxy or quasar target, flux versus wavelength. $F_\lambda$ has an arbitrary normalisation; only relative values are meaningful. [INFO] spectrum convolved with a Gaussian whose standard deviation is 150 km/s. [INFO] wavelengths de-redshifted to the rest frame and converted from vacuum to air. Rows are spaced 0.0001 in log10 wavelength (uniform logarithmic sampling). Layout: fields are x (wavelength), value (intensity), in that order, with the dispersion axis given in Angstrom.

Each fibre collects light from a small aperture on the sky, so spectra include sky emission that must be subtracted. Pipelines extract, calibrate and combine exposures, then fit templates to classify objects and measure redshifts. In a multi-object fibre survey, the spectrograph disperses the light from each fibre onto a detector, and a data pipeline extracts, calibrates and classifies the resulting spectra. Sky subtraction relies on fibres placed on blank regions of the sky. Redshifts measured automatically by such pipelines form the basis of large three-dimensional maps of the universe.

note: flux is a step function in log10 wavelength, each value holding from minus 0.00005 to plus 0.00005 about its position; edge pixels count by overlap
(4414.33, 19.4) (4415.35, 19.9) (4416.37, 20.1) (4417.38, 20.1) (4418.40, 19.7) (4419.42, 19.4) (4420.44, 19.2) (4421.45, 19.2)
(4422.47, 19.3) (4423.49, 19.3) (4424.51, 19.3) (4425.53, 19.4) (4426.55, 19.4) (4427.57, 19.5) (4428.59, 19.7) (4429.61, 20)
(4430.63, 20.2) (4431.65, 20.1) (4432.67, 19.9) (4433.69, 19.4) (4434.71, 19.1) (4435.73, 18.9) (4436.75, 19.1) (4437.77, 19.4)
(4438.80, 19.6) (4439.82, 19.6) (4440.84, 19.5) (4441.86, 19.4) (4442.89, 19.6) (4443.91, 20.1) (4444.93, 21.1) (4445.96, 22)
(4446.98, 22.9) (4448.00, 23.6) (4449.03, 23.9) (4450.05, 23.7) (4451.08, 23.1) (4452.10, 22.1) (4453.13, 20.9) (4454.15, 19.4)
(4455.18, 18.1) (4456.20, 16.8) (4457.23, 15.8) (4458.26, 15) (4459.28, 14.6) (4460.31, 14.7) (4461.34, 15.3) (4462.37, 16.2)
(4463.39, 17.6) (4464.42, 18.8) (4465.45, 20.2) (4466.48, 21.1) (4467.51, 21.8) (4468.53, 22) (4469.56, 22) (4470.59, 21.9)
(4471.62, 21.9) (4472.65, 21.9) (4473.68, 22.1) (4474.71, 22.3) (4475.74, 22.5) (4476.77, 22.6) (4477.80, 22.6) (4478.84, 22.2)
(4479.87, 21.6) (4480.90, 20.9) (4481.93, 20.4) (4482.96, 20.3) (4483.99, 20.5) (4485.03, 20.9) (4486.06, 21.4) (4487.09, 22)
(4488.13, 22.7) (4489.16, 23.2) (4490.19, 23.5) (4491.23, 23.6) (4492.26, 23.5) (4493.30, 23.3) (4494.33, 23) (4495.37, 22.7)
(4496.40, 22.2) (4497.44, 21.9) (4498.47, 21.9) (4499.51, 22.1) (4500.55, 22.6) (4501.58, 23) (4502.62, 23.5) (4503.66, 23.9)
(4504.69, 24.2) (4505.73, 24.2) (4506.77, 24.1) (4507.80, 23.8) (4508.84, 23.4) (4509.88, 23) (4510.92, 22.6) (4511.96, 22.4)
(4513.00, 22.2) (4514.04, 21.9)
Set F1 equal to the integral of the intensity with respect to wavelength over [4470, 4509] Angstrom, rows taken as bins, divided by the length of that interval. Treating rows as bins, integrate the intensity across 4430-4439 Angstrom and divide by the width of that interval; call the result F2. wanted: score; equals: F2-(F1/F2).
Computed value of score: 18.4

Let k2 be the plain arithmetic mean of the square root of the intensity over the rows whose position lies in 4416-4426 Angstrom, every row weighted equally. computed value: 4.42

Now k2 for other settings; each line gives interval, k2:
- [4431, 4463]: 4.40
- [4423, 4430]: 4.42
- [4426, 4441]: 4.42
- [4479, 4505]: 4.73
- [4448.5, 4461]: 4.34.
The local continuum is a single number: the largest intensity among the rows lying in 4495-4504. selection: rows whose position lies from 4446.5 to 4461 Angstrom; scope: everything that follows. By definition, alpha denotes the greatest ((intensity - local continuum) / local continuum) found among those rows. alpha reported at 0.00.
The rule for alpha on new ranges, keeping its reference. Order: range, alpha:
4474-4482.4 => -0.05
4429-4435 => -0.15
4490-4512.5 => 0.01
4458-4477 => -0.05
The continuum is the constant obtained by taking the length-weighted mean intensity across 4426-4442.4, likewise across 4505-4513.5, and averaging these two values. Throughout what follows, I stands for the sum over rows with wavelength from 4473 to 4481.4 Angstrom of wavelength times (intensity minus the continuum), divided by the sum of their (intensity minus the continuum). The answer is 4476.1 Angstrom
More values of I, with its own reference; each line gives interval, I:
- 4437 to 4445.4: 4440.8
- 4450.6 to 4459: 4457.3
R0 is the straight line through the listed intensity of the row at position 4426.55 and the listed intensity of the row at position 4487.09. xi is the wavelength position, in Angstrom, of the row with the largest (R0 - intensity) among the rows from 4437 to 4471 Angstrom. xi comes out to 4459.28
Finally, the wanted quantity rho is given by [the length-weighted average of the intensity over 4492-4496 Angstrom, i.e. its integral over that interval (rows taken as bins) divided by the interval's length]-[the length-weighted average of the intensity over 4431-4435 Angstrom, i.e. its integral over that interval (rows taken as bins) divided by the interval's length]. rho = 3.4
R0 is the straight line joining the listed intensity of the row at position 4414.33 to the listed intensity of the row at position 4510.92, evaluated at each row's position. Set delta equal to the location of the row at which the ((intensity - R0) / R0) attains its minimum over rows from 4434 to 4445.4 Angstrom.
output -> 4435.73 Angstrom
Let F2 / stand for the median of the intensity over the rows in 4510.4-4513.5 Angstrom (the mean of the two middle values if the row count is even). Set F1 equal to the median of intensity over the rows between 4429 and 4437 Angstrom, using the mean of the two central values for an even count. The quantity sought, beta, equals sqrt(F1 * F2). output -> 21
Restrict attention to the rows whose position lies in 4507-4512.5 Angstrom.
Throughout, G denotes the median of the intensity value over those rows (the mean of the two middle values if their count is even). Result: 23.0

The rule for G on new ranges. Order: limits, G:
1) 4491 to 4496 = 23.3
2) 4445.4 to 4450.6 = 23.6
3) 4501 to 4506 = 23.9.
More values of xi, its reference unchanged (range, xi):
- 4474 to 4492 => 4482.96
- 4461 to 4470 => 4461.34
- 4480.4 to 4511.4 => 4482.96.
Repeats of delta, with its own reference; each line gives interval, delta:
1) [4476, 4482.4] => 4481.93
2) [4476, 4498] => 4482.96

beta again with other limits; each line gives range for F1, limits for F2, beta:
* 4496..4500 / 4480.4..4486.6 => 21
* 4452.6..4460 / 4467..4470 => 19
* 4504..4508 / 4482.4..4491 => 23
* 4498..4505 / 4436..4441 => 21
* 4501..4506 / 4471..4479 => 23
